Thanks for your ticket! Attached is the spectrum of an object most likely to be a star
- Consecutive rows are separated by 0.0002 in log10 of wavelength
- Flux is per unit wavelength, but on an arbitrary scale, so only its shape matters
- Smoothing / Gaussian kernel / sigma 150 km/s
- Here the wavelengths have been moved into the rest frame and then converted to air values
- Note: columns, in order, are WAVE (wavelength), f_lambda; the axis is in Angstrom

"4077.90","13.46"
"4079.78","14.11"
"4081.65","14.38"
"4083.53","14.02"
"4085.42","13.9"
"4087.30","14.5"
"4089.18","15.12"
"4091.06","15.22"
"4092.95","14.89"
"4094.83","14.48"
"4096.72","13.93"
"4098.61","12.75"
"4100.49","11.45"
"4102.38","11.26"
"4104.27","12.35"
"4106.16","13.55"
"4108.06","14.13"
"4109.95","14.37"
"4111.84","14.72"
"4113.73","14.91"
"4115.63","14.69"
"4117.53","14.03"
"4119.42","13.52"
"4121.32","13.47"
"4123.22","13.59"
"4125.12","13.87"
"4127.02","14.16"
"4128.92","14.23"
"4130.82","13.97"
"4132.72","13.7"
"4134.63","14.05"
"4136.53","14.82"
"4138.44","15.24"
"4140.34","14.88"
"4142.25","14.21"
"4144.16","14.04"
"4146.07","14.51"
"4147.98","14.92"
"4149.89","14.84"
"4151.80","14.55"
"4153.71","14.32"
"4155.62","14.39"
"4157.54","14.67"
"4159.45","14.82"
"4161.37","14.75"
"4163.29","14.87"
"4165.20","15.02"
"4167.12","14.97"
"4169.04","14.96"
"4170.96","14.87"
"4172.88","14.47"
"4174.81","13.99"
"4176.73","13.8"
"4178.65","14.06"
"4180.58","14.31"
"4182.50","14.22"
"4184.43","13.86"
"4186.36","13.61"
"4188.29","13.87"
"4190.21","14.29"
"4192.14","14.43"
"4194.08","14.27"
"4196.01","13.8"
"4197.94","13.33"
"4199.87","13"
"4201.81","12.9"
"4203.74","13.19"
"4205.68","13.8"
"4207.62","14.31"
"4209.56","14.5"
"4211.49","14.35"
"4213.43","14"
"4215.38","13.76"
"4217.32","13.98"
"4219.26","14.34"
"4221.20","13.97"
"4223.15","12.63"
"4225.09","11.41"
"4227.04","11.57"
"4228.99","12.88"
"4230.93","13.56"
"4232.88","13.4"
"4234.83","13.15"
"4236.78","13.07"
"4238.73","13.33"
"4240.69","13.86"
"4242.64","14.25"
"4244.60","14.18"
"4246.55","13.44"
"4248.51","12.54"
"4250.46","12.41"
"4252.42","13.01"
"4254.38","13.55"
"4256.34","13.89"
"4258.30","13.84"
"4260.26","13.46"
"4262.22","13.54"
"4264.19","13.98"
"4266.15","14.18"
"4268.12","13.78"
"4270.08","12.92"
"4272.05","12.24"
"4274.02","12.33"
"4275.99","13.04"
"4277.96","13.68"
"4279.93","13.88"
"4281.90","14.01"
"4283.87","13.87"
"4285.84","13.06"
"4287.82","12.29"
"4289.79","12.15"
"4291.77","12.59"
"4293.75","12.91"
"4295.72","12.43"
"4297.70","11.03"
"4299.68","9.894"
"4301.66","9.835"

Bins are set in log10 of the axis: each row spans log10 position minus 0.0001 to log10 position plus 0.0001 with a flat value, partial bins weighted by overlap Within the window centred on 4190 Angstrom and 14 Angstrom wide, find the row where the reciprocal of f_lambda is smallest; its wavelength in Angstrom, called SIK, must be 4192.14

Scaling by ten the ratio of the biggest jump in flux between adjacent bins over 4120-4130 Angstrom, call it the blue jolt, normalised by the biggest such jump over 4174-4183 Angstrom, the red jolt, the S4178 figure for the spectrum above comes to 11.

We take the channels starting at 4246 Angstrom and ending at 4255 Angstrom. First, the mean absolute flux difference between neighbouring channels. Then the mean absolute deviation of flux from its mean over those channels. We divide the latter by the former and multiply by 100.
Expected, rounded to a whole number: 76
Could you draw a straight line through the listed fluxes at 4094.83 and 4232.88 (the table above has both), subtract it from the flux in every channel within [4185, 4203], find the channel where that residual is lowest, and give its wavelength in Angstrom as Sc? 4201.81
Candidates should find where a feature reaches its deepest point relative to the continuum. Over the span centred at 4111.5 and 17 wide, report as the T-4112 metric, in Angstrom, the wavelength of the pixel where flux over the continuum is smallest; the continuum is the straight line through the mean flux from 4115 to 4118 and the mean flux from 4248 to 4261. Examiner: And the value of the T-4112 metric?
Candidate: 4104.27 Angstrom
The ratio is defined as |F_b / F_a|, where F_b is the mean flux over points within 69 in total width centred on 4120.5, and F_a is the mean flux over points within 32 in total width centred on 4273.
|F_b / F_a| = 1.05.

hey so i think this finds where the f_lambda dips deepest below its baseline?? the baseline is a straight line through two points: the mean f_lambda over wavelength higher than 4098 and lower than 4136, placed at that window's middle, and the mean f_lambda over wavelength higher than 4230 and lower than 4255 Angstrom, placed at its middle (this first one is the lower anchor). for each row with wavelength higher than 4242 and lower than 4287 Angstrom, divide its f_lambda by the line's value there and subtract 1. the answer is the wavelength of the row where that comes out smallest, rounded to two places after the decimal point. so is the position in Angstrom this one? 4272.05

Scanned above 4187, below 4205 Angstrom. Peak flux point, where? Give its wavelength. 4192.14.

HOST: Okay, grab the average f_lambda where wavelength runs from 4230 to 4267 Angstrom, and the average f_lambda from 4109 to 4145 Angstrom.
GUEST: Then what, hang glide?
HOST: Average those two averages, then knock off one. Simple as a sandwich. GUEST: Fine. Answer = 12.9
